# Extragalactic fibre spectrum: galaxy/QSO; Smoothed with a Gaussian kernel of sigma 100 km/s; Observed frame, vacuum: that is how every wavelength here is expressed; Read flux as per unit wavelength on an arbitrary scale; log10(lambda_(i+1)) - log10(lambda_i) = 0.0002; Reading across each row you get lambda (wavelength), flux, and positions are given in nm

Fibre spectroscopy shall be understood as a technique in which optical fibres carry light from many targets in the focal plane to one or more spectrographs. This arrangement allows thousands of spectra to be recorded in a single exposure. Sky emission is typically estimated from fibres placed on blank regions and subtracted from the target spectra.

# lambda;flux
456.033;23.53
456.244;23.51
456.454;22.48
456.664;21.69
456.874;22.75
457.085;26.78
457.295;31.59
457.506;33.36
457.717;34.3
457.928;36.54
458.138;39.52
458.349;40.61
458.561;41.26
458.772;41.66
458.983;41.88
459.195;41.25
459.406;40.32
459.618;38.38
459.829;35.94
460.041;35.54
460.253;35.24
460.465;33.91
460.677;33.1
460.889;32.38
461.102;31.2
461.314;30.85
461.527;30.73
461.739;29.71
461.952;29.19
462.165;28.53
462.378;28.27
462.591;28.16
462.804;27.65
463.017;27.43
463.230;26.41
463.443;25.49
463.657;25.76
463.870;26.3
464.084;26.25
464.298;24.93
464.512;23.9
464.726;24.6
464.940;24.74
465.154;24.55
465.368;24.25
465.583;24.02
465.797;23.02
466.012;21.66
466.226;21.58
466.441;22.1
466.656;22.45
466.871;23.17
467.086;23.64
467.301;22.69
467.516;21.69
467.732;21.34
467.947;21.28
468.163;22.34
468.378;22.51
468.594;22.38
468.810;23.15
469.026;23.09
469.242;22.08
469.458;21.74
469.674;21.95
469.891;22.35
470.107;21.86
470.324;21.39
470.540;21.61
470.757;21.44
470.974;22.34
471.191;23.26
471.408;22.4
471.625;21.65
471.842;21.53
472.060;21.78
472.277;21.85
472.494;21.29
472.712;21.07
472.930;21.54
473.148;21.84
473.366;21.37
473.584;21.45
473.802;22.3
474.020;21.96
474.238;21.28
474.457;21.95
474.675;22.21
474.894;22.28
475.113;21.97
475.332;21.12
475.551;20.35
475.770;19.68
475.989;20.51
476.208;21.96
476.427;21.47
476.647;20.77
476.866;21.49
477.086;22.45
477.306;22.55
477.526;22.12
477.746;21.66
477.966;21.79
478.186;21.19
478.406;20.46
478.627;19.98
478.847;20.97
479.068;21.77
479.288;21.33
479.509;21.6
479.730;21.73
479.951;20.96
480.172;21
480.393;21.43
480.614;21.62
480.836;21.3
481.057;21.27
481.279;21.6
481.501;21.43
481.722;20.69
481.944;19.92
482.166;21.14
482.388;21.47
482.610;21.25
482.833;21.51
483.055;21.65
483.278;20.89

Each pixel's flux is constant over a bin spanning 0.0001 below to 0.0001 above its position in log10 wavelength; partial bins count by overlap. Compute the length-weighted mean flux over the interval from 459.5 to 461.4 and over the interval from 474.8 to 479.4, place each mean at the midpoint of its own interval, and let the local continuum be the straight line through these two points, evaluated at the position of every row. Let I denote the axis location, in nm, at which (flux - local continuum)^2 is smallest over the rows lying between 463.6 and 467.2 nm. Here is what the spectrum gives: 464.084 nm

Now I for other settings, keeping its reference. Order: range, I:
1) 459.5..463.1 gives 460.465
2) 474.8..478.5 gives 476.866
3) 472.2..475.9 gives 474.894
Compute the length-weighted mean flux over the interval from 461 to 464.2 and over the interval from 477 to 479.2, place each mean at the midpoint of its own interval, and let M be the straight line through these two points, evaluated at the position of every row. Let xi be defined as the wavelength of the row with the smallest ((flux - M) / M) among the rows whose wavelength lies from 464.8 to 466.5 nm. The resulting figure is 466.226 nm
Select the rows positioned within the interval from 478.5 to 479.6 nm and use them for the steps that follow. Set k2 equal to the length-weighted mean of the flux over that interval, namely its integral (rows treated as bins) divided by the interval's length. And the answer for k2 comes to 21.1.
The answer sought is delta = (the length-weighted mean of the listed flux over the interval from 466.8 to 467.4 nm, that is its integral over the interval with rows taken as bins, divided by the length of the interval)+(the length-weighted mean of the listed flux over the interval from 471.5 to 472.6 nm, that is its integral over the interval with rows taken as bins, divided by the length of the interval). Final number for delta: 45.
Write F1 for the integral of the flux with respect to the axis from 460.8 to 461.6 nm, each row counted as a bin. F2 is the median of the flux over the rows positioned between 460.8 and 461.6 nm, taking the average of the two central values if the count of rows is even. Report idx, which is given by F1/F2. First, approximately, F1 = 25.0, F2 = 31.0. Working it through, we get 0.806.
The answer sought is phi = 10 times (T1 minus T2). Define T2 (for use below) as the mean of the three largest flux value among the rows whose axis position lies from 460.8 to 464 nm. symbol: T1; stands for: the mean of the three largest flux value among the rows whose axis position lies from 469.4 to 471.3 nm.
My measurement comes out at -88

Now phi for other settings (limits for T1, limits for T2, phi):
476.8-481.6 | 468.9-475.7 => -5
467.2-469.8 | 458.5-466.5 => -186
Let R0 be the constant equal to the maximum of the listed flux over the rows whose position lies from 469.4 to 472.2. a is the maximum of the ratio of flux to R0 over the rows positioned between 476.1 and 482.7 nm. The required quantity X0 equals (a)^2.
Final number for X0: 0.94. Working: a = 0.97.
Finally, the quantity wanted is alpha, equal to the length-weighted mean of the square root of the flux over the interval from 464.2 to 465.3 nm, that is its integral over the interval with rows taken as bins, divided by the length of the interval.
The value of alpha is 5.0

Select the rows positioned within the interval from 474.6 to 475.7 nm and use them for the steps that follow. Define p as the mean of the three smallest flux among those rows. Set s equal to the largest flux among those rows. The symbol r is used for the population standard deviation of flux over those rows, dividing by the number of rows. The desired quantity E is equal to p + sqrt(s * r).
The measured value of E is 25.2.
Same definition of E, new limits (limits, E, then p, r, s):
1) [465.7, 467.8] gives 25.7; 21.5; 0.74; 23.64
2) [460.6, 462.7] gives 35.7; 28.3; 1.64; 33.1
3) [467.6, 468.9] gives 25.6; 21.7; 0.66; 23.15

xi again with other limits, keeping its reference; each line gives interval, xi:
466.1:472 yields 466.226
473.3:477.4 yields 475.770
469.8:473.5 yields 470.324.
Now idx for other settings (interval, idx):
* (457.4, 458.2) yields 0.807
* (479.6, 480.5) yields 0.903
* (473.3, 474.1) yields 0.803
